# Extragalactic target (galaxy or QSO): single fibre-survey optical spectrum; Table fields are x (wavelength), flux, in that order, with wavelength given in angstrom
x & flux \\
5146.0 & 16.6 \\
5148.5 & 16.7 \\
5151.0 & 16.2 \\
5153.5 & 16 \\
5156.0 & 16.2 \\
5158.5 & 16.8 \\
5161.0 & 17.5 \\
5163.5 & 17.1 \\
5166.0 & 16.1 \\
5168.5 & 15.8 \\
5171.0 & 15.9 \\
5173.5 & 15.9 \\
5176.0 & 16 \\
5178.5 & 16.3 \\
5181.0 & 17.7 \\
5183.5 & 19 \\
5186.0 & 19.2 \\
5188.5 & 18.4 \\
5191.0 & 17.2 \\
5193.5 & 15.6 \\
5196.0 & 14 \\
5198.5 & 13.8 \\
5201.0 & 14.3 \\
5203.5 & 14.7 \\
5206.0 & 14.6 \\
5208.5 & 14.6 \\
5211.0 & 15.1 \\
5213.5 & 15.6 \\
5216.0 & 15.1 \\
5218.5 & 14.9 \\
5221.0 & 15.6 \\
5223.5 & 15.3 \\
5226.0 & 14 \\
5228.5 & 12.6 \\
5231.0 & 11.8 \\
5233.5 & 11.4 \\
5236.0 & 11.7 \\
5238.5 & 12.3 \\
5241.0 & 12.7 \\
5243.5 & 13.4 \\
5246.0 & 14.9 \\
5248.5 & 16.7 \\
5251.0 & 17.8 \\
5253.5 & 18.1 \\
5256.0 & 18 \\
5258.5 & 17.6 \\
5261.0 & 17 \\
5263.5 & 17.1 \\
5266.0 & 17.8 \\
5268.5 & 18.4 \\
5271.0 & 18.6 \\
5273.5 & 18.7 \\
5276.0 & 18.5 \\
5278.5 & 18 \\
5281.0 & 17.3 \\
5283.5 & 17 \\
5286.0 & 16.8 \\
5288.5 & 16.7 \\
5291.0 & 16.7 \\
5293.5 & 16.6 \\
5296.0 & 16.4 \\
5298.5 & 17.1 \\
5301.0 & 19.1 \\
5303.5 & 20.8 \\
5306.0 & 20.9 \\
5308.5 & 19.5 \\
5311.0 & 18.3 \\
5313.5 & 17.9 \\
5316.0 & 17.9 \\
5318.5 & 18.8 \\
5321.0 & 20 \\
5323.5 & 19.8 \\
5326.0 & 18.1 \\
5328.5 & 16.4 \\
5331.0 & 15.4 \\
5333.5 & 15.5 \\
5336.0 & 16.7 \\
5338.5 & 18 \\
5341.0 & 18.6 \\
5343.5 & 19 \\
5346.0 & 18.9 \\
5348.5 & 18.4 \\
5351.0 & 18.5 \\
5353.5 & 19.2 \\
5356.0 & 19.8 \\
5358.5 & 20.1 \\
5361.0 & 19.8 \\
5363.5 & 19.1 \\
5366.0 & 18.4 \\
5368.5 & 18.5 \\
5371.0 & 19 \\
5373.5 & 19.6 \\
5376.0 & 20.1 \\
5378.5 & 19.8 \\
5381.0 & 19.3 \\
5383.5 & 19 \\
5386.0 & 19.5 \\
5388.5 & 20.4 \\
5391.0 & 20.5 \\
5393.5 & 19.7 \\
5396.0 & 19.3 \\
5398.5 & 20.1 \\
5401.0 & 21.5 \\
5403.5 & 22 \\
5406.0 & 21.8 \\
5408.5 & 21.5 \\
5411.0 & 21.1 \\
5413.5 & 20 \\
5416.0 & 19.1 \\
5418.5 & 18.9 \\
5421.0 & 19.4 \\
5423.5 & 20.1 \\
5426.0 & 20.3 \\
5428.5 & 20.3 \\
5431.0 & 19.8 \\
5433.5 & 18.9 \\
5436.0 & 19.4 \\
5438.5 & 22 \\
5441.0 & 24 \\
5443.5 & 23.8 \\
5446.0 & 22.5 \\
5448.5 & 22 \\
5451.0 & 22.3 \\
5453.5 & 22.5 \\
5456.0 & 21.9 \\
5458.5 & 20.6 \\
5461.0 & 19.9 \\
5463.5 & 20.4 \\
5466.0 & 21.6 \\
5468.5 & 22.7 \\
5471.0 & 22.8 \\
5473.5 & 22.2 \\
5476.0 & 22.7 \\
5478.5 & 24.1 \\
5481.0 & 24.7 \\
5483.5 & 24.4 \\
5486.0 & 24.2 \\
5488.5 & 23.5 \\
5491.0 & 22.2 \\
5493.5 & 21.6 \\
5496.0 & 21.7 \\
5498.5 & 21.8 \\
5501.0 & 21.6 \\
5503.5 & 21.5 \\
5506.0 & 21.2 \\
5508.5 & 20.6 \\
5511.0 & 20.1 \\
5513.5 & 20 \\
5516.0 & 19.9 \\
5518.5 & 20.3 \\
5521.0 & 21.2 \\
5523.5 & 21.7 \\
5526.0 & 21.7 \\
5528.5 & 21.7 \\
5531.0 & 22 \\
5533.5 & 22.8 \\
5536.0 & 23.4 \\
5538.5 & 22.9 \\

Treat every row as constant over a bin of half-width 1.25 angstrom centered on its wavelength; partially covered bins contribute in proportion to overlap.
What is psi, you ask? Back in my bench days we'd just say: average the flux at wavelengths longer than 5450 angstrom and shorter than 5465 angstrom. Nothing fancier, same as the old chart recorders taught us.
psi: 21.3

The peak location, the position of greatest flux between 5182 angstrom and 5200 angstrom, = 5186.0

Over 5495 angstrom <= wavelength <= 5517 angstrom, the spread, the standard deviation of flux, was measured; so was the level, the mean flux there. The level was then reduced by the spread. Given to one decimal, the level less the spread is 20.2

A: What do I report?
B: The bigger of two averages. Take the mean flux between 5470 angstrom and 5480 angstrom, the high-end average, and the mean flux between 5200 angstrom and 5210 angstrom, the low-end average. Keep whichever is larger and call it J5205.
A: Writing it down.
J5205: 23.0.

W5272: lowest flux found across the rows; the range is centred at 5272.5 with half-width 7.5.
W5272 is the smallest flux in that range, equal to 17.8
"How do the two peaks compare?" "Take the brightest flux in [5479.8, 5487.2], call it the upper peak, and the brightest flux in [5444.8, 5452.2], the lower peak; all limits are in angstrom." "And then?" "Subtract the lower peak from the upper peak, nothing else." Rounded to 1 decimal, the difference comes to 2.2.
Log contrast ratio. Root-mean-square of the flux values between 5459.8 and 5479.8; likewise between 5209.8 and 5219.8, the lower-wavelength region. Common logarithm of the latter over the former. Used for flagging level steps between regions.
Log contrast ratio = -0.16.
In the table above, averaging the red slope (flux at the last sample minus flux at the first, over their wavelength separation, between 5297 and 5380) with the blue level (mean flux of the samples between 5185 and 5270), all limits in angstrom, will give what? 7.7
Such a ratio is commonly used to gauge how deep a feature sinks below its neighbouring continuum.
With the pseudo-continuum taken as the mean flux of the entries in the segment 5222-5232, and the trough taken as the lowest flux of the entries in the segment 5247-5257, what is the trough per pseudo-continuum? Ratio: 1.2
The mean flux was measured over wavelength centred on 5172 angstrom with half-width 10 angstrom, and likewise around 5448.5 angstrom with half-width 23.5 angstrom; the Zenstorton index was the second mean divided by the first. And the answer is 1.31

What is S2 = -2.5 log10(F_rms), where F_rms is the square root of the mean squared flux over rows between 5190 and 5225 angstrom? -2.9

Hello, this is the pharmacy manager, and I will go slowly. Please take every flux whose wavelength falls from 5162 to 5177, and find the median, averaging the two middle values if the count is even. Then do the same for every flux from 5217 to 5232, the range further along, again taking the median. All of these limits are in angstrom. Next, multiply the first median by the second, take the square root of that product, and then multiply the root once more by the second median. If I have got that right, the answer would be 219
